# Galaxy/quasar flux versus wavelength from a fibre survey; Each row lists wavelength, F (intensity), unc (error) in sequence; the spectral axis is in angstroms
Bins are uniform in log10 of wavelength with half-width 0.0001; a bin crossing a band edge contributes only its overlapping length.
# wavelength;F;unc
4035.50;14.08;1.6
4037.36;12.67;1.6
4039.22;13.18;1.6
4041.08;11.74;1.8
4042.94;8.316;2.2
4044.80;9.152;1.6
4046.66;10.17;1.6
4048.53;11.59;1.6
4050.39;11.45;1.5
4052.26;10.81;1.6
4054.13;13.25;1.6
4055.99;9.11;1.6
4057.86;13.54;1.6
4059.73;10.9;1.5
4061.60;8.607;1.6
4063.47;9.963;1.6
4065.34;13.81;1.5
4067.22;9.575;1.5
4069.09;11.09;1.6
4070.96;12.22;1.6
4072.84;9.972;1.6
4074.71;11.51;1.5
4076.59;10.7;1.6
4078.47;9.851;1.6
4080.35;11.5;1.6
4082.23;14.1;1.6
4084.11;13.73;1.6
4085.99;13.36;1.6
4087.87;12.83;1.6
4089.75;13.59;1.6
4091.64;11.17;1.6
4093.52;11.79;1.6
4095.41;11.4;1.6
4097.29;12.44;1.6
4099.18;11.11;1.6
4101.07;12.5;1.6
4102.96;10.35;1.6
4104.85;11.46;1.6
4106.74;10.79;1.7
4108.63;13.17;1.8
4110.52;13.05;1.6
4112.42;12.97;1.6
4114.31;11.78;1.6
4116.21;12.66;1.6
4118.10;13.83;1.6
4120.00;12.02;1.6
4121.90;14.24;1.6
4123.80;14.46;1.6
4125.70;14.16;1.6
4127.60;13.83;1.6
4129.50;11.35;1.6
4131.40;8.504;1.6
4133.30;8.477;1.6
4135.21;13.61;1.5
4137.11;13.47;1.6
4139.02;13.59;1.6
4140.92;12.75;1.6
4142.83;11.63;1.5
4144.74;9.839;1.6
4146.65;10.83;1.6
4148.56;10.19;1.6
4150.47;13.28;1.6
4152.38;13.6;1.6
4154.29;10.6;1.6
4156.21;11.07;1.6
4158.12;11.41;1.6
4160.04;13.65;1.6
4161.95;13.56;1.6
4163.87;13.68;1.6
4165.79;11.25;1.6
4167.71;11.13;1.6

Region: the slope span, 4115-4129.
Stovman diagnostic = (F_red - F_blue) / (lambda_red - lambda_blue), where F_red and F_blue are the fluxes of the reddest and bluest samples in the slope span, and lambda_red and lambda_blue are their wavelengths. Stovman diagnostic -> 0.10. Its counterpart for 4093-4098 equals 0.17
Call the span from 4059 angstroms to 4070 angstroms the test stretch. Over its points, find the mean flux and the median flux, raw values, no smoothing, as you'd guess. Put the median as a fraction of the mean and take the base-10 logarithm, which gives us -0.009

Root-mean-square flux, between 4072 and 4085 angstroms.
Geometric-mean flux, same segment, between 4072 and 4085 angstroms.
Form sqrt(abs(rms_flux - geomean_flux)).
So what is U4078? 0.46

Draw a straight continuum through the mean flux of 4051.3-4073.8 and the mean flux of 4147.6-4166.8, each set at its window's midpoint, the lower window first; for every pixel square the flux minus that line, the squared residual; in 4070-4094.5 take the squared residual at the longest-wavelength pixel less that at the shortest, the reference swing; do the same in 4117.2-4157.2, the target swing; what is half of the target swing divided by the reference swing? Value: 1.5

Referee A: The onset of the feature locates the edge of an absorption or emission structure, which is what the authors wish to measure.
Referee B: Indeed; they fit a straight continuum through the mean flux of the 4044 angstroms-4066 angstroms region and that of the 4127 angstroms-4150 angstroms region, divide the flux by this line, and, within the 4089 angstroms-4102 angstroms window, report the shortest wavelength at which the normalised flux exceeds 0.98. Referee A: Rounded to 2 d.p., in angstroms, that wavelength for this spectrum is 4089.75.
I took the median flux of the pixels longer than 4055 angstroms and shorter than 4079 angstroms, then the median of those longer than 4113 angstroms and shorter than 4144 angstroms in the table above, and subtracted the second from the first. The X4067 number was -2.4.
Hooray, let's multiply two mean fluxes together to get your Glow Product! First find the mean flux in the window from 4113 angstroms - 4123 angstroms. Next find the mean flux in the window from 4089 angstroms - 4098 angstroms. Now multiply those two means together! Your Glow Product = 156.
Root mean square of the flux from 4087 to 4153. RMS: 12.29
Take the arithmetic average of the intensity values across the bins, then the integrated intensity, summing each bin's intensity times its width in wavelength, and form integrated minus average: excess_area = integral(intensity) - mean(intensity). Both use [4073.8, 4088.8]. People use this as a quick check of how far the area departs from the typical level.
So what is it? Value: 171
